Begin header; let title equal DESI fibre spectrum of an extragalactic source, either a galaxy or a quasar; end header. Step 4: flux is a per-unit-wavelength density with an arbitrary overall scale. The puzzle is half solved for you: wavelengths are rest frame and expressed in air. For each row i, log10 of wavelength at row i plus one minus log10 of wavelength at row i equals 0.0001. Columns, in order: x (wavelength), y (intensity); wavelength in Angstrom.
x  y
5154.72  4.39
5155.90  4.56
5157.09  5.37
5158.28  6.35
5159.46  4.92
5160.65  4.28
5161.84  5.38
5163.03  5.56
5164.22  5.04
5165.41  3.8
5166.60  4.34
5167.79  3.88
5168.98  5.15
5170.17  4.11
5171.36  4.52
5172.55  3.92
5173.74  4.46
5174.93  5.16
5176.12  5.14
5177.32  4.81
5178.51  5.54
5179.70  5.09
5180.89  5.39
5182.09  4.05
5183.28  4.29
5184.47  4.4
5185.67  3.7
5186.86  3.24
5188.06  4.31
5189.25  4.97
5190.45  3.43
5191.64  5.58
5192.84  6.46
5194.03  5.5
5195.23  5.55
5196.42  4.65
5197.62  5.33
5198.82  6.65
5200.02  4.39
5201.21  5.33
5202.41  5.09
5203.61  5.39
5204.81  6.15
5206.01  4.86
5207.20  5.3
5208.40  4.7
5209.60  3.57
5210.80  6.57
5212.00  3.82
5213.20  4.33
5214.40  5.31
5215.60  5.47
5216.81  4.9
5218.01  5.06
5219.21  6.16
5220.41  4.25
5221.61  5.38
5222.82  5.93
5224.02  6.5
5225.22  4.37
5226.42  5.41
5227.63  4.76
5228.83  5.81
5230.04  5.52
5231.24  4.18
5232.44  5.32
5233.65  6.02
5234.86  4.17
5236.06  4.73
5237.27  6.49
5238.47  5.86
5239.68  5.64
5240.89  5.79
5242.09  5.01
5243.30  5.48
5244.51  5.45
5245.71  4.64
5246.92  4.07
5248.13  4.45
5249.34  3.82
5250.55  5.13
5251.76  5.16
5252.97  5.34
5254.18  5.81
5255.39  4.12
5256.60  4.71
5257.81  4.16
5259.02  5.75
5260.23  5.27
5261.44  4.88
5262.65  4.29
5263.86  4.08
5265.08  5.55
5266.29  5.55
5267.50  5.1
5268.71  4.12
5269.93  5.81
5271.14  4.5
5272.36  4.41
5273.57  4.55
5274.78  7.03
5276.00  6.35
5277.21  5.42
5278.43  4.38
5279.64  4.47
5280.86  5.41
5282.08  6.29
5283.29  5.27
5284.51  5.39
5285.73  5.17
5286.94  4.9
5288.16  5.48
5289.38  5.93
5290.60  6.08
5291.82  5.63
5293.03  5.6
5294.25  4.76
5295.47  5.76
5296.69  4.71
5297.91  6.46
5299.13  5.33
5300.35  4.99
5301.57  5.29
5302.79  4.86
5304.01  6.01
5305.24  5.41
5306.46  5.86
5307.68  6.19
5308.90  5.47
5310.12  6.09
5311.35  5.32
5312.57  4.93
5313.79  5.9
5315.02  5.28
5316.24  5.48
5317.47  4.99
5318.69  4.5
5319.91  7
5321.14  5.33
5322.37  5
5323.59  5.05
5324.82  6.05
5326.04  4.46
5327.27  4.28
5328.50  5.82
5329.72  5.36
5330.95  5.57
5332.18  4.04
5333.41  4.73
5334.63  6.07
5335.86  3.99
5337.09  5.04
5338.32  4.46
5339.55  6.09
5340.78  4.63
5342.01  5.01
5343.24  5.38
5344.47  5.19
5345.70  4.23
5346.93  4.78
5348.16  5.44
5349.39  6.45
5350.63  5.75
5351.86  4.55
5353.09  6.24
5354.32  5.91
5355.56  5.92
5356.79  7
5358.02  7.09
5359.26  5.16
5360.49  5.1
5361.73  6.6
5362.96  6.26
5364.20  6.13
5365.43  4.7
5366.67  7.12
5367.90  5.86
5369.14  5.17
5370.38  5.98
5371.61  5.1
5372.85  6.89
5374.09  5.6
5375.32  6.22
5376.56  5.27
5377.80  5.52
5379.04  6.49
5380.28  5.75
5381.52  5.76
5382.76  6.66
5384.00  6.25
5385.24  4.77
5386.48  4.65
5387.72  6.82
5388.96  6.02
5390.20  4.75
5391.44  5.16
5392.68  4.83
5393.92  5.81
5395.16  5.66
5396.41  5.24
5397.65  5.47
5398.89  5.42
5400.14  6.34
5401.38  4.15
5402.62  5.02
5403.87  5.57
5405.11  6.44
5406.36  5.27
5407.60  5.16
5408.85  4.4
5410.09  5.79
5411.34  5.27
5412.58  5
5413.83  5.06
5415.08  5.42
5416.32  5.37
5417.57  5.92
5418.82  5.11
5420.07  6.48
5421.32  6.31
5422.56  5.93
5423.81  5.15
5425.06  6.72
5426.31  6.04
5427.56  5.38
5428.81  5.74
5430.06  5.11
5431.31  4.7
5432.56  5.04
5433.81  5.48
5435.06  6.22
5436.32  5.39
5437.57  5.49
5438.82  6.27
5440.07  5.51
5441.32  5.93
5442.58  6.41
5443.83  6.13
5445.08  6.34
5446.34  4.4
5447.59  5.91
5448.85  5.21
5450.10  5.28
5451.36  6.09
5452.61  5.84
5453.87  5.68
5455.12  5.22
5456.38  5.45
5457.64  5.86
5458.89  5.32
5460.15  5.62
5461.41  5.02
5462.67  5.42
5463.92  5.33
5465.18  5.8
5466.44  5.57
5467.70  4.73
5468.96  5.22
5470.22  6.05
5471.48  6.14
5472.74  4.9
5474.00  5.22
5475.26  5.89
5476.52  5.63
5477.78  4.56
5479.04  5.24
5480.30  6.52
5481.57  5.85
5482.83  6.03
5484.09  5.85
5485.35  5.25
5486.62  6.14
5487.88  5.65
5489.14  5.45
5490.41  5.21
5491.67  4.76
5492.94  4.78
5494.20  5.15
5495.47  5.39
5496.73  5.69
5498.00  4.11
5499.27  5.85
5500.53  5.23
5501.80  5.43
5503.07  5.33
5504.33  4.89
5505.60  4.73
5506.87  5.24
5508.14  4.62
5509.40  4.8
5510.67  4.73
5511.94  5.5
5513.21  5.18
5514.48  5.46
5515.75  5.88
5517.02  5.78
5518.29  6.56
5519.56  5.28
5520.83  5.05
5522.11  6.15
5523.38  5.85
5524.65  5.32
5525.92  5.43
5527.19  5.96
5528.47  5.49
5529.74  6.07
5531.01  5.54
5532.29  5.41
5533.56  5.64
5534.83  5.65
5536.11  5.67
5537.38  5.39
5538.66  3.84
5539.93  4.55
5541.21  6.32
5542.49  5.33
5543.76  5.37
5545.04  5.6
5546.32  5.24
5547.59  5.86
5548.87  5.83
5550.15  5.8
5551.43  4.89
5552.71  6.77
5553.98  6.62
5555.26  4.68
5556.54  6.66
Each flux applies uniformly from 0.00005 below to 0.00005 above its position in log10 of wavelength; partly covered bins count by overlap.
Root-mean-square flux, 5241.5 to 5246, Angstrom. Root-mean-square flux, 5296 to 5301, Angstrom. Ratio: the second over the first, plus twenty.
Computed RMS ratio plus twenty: 21.0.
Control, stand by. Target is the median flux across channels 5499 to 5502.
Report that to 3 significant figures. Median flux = 5.43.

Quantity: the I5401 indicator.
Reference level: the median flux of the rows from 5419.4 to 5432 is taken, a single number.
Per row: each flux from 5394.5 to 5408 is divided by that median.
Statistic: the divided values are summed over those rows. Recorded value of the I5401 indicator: 10.2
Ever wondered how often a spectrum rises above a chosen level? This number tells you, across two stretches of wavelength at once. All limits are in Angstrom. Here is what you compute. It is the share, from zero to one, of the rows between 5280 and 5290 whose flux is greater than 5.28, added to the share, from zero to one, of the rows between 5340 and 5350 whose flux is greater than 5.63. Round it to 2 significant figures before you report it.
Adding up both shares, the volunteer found 0.75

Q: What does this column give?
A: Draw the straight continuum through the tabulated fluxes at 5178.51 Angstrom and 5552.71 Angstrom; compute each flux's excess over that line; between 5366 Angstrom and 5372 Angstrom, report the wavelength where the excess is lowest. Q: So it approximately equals 5371.61 Angstrom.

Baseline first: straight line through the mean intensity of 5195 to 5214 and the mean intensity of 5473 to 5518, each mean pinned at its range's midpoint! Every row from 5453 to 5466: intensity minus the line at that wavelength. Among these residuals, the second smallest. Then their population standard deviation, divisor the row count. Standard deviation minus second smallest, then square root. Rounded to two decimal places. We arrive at 0.59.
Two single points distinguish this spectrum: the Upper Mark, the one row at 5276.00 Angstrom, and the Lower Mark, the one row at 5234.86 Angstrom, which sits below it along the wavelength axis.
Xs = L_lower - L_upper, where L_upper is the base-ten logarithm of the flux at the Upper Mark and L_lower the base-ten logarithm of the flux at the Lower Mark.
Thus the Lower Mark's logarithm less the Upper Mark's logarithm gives -0.18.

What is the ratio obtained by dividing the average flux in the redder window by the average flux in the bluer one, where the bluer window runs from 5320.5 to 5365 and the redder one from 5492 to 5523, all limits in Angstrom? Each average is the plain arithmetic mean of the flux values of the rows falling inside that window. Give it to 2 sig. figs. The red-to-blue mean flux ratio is 0.98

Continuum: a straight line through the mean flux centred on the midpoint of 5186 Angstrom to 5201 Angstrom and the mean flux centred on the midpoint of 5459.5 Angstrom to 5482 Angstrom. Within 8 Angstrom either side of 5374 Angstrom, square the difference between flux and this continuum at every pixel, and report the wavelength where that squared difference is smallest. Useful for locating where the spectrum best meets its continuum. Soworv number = 5376.56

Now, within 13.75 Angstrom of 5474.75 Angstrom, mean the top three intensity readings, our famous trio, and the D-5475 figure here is 6.27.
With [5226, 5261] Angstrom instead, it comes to 6.12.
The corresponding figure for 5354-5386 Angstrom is 7.07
